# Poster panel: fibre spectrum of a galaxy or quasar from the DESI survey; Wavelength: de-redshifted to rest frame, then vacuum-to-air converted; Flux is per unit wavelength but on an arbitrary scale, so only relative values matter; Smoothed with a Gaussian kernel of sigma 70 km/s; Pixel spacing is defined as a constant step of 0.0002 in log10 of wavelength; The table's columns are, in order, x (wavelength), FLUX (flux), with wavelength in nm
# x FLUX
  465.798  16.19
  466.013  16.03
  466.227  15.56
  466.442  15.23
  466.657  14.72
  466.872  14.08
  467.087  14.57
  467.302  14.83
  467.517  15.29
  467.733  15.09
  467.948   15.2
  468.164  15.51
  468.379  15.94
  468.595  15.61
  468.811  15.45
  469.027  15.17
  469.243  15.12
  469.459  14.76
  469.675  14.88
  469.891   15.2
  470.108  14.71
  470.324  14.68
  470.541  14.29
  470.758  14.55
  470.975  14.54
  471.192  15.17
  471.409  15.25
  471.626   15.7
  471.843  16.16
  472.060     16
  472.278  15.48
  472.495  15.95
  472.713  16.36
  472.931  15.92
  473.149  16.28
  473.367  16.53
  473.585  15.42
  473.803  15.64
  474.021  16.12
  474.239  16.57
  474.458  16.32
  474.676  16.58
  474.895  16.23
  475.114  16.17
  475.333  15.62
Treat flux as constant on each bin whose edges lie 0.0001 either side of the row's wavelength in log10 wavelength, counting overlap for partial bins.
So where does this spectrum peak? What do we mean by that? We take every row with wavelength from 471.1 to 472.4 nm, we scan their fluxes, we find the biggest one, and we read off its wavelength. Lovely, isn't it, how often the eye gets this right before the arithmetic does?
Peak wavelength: 471.843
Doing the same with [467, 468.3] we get 468.164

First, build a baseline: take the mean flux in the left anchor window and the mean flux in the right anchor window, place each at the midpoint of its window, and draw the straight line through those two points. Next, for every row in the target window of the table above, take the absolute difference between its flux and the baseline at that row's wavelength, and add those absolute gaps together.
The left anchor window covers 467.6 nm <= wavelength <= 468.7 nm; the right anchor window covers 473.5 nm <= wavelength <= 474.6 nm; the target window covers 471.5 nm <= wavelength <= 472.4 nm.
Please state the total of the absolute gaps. 1.0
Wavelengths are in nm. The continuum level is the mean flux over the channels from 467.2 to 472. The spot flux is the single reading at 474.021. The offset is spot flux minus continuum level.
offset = 1.0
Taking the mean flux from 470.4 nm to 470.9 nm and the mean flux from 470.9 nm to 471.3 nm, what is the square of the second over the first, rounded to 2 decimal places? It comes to 1.06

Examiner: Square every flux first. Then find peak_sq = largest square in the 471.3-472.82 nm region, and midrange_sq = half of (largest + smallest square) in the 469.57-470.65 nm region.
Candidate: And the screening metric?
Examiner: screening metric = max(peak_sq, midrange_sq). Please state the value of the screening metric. 268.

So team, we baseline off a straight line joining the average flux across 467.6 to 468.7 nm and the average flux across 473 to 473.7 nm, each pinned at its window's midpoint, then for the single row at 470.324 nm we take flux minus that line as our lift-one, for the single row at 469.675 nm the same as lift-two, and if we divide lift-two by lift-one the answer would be 0.7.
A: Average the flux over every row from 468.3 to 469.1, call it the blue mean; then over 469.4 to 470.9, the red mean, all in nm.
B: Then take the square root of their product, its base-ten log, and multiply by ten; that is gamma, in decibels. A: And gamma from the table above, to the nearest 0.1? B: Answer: 11.8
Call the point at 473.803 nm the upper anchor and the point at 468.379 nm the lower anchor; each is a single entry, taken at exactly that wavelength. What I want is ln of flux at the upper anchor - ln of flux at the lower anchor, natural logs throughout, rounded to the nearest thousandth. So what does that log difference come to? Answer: -0.019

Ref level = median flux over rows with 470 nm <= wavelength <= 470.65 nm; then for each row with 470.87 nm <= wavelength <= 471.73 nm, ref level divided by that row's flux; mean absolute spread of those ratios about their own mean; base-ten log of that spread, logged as -1.69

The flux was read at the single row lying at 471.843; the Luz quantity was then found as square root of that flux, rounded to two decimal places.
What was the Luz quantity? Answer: 4.02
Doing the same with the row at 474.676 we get 4.07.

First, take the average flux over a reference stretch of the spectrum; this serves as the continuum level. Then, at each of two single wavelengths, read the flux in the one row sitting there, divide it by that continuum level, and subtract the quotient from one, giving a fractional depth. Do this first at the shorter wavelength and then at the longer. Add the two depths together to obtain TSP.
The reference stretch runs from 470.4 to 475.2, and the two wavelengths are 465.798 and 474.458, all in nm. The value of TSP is -0.06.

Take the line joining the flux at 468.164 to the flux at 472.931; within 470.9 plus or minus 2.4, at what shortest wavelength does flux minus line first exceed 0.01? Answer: 468.595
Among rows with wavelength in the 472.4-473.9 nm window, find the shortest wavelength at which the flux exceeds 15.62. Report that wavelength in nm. 472.495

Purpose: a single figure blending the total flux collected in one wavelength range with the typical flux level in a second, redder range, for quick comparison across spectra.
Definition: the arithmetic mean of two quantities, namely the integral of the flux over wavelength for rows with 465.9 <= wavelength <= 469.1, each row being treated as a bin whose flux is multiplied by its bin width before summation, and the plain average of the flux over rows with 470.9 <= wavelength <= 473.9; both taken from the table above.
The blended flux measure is 32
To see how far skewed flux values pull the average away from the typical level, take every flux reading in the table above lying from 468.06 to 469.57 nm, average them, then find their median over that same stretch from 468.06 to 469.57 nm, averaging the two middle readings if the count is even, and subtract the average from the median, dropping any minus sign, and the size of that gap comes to 0.08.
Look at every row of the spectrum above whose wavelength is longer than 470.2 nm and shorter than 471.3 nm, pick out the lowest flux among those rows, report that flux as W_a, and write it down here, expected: 14.29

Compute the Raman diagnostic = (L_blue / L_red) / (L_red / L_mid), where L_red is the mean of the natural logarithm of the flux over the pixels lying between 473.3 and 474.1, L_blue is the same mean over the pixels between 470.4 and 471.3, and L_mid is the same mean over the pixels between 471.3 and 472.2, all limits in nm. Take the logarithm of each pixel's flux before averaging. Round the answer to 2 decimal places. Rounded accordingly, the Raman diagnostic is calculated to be 0.97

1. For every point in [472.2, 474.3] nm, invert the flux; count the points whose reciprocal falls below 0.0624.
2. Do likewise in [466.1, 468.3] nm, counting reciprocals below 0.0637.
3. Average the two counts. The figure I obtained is 2.5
